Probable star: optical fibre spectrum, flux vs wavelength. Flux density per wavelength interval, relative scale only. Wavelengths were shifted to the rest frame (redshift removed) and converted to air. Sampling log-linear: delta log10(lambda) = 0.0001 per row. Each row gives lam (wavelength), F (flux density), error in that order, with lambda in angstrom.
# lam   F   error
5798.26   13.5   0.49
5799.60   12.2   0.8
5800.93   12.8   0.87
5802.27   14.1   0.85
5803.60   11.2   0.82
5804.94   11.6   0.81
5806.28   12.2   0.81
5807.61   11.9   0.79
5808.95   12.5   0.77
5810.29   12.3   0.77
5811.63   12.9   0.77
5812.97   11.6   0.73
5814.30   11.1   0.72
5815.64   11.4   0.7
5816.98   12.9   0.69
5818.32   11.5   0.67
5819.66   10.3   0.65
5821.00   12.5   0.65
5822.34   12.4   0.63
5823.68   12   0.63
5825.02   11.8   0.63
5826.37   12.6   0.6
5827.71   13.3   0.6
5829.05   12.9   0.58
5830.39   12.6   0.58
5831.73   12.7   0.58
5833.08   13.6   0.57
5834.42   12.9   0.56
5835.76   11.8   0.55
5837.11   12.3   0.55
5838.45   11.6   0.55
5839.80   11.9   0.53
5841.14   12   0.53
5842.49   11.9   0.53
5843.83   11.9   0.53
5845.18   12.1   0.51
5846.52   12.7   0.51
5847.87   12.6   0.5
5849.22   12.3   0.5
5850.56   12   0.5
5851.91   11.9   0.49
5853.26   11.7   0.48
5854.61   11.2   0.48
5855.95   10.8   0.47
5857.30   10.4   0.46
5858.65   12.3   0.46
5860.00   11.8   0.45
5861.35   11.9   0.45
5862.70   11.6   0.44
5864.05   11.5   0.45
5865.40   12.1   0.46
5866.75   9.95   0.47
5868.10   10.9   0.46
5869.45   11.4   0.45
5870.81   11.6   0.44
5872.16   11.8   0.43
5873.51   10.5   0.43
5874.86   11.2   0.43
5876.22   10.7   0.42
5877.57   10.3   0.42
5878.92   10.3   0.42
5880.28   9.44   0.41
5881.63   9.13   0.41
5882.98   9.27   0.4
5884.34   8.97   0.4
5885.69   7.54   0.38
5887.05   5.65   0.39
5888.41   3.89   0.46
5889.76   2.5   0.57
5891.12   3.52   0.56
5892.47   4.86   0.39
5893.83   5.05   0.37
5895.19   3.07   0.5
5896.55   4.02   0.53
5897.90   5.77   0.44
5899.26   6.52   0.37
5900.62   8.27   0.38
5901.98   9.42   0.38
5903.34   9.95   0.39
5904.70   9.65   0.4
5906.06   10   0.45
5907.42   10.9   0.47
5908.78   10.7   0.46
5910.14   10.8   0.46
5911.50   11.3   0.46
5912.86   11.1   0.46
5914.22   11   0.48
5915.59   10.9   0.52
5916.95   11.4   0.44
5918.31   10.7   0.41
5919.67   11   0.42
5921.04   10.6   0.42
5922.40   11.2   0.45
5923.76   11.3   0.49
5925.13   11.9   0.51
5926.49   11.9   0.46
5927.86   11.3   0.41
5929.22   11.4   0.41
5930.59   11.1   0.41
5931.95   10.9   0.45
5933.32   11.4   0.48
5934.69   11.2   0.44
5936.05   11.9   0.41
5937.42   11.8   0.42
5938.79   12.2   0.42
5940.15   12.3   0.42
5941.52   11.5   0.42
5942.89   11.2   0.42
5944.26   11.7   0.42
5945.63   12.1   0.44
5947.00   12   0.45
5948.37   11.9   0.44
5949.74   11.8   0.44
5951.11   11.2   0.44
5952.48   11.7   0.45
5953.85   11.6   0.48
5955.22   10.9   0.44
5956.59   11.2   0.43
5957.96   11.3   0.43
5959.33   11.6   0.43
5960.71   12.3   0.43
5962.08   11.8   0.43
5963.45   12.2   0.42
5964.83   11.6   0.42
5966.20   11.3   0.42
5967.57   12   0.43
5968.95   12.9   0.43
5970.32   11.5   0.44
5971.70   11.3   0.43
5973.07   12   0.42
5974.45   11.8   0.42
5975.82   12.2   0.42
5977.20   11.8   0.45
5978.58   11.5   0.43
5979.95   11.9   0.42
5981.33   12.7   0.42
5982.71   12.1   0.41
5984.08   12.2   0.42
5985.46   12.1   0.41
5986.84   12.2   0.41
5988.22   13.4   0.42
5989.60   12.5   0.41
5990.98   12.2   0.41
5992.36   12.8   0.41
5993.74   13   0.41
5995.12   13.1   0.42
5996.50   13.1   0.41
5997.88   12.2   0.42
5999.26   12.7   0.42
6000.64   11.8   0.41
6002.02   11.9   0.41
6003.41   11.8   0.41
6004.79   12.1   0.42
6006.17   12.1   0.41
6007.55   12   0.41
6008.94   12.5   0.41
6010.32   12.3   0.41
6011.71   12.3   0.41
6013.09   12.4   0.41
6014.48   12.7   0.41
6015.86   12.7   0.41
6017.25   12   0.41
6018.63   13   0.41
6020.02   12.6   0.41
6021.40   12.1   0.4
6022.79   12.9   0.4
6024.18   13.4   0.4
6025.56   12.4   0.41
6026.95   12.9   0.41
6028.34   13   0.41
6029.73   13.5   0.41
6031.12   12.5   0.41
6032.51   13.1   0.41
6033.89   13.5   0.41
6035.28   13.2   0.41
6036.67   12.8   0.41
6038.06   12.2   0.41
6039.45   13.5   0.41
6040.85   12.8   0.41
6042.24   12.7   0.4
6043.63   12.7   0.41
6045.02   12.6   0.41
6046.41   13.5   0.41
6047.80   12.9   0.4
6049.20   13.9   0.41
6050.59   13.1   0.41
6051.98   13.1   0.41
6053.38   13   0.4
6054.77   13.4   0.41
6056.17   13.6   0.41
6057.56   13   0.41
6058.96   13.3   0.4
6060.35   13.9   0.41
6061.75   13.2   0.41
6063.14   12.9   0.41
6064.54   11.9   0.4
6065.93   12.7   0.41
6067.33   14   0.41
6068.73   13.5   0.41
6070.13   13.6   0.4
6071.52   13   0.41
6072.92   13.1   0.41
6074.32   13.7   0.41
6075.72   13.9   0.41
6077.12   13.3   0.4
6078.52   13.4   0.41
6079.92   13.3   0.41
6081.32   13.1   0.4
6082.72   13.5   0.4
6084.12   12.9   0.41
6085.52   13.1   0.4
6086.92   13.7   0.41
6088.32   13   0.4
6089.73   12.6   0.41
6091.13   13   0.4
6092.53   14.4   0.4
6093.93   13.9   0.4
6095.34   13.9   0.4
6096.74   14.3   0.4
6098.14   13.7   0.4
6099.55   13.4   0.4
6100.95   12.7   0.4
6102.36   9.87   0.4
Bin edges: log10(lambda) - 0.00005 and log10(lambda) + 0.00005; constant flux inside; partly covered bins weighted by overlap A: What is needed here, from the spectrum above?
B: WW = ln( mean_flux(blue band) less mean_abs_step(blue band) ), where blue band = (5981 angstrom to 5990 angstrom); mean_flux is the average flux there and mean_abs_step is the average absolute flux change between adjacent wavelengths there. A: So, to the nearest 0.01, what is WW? 2.48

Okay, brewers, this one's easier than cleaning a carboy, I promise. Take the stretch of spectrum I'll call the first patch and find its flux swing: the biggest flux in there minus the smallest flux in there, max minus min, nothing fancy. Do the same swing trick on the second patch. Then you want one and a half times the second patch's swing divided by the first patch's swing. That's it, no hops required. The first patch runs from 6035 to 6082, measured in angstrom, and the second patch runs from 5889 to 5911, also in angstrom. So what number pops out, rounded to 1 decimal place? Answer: 6.0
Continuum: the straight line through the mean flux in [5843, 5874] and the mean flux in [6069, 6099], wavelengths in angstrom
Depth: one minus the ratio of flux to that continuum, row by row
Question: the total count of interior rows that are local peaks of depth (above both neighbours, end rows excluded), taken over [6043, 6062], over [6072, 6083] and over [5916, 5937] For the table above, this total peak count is 11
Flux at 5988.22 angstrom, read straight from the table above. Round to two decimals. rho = 13.40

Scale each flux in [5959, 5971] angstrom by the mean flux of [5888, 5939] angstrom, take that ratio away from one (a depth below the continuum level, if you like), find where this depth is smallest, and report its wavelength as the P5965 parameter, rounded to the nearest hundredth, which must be 5968.95 angstrom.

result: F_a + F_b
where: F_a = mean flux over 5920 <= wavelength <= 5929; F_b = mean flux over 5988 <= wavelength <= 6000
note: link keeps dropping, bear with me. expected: 24.1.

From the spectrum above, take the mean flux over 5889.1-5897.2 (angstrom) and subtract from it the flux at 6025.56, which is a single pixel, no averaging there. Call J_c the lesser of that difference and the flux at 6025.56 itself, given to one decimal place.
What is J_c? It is -8.6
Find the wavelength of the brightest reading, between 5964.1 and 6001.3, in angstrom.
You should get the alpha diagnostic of 5988.22 angstrom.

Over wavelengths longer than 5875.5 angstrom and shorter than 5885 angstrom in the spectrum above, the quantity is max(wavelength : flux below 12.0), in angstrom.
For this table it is 5884.34 angstrom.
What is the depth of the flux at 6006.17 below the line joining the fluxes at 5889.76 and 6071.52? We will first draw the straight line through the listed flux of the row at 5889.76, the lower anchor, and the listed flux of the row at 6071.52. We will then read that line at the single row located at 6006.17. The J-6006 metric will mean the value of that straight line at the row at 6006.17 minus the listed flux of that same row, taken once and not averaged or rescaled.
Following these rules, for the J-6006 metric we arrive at -3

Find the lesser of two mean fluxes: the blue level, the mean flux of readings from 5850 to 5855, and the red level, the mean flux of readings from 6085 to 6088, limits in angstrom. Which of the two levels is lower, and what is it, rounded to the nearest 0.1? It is 11.7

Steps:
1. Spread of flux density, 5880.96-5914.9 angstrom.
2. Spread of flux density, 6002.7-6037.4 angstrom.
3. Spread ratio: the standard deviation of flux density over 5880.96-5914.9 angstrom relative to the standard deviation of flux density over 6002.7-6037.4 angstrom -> 5.97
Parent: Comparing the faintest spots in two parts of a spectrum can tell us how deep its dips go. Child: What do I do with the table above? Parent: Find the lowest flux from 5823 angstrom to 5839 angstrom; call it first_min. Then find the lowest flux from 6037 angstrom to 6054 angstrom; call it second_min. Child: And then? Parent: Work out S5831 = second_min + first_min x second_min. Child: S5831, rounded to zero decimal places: 154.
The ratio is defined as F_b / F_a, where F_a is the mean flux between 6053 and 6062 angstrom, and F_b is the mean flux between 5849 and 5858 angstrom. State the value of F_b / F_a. 0.86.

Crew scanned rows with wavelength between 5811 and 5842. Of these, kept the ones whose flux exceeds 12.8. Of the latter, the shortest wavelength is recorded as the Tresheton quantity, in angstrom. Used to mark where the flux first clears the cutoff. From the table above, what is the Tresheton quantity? 5811.63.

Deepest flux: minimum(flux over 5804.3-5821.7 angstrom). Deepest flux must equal 10.3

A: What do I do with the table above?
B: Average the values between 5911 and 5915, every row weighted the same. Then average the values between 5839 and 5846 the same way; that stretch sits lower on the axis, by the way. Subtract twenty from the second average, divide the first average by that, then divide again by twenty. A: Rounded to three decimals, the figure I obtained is -0.069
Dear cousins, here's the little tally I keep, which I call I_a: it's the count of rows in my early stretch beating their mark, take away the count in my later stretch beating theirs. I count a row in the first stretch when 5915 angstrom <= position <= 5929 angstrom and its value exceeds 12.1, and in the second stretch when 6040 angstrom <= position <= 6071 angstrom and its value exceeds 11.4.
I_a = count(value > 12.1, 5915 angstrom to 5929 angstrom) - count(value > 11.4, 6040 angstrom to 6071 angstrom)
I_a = -22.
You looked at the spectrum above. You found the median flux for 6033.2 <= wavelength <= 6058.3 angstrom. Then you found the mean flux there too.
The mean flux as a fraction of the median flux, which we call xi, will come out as 1.00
